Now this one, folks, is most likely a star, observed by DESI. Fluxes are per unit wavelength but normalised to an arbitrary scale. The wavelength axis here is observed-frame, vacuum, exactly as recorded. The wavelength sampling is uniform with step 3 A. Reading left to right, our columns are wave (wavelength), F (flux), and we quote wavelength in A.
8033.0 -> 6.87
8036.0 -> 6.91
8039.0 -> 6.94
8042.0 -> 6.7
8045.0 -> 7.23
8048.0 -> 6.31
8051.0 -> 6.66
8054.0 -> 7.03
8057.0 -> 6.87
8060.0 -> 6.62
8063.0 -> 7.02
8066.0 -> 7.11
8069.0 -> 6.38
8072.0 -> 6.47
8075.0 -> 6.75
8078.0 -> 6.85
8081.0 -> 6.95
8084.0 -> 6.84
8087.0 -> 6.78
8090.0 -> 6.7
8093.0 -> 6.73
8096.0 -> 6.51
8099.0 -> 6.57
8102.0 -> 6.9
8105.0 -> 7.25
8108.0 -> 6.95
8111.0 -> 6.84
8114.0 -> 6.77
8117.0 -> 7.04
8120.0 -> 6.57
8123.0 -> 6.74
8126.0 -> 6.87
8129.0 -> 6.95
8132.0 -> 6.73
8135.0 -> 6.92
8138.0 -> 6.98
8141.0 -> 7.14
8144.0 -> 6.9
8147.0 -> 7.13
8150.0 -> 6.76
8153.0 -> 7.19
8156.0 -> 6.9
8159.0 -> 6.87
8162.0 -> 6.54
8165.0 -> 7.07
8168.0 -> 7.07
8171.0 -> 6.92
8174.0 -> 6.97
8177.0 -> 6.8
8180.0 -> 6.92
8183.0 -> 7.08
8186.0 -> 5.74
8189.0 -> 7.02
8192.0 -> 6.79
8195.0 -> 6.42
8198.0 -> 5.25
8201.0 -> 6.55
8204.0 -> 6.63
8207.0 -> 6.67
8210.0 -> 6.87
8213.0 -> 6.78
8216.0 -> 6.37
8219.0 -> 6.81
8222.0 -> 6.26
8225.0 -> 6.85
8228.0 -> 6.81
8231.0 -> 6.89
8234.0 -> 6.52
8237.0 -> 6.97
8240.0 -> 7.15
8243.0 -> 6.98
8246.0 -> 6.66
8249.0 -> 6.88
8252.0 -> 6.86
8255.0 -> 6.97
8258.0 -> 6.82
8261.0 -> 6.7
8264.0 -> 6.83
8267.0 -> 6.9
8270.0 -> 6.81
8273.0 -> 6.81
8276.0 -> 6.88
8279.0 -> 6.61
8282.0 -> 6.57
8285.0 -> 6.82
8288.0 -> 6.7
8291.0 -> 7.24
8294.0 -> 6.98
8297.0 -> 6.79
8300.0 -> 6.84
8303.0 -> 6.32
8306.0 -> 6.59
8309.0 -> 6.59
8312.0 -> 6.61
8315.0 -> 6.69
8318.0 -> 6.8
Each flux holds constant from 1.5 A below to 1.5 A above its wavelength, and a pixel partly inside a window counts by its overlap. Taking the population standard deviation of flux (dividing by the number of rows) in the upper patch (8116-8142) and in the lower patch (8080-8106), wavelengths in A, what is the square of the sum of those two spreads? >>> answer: 0.14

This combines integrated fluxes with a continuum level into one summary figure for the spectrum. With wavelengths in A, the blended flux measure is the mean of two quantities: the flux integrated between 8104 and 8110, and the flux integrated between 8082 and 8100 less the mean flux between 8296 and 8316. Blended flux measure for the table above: 78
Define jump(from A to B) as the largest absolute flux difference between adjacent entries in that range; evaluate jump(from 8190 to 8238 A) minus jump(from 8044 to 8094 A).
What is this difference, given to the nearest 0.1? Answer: 0.4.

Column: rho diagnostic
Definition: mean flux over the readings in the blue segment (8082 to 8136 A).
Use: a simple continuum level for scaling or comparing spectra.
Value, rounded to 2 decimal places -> 6.81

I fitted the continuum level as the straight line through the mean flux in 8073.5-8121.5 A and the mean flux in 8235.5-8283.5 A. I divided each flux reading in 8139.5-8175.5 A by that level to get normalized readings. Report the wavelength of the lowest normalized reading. 8162.0 A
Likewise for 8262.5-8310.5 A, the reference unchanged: 8303.0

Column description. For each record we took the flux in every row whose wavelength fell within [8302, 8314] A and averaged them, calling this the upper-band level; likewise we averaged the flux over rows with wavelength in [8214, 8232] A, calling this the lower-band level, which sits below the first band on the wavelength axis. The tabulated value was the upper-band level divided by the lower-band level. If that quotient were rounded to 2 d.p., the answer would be 0.98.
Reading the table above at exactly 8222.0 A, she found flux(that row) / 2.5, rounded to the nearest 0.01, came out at 2.50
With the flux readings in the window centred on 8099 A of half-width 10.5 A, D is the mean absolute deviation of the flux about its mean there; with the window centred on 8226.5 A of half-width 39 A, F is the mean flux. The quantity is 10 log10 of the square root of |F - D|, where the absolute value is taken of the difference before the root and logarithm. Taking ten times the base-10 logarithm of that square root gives 4.07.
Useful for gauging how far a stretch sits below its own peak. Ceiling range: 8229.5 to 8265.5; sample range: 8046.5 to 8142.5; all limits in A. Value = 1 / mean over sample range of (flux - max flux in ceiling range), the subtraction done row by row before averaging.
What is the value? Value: -2.9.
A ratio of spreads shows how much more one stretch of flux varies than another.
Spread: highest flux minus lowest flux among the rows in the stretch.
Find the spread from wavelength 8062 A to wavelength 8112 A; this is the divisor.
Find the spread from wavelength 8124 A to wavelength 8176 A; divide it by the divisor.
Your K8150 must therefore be 0.7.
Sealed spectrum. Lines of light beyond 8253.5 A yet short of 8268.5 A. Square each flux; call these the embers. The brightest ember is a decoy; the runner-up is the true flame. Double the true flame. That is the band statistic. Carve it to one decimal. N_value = 95.2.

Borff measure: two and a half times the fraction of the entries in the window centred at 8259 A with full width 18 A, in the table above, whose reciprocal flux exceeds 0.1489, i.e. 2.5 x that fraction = 0.42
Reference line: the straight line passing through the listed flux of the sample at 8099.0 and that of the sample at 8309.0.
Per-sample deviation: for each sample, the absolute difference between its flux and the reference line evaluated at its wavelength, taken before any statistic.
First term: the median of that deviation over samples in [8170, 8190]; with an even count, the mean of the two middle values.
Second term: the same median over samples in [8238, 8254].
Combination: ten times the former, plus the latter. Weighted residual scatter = 4.2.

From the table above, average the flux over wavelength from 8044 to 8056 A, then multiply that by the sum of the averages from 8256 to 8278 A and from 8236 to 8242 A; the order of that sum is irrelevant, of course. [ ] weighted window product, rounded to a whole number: 94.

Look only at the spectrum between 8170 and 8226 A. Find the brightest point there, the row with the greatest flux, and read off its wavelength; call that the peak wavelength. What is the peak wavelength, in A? 8183.0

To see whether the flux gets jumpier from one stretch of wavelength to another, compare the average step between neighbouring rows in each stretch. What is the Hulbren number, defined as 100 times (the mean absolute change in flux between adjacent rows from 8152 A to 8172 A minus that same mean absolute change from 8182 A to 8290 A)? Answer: -10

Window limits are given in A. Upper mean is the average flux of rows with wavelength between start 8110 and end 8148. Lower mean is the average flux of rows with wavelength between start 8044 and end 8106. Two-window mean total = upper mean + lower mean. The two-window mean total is 13.7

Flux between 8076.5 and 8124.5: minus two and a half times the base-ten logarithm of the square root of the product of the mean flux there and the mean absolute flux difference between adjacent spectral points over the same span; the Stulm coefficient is -0.12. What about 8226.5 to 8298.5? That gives -0.12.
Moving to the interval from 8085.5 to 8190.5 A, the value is -0.32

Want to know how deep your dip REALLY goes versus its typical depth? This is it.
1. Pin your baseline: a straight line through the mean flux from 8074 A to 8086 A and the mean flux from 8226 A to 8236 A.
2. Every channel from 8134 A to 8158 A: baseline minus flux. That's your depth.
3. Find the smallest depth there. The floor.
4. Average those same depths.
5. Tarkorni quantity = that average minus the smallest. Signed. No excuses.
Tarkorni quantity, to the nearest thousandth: 0.205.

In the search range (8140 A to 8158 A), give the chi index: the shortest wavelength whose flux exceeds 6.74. 8141.0 A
